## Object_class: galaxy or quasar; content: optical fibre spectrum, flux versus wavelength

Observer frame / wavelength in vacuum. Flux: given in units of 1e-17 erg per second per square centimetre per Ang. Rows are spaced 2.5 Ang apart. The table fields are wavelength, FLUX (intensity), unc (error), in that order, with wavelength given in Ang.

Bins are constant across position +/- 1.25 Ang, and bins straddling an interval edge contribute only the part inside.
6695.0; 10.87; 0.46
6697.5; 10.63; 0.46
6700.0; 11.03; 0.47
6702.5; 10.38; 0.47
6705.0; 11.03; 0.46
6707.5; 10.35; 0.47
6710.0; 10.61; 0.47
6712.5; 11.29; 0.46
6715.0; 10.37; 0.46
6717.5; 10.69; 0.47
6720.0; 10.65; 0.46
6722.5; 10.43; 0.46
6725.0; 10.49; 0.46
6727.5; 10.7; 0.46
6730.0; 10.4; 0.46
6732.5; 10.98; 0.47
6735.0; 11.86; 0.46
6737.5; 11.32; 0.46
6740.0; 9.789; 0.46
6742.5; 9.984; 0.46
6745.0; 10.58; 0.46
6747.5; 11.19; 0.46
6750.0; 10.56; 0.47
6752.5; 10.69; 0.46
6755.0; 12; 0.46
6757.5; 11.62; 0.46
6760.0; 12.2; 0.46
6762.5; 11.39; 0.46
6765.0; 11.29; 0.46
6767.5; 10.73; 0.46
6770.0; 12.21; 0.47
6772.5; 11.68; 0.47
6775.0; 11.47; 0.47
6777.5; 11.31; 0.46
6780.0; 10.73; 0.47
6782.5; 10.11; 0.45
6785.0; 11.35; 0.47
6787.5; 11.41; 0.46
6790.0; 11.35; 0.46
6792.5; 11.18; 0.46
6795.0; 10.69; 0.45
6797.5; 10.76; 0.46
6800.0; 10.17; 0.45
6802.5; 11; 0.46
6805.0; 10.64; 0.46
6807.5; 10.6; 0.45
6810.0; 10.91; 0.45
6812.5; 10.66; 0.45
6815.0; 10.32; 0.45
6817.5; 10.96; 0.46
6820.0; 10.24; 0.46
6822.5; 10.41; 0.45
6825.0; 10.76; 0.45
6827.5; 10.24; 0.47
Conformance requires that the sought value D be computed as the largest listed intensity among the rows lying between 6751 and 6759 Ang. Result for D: 12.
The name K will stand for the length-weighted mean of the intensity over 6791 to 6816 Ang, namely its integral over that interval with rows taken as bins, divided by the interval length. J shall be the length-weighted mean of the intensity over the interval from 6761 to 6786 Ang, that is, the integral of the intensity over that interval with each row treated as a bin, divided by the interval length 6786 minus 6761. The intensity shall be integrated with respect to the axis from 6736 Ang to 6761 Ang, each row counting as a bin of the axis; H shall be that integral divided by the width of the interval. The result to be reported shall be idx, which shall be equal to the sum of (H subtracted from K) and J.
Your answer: 10.9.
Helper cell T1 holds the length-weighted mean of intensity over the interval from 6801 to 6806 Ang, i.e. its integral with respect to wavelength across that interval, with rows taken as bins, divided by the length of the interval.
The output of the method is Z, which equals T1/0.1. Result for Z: 108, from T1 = 10.8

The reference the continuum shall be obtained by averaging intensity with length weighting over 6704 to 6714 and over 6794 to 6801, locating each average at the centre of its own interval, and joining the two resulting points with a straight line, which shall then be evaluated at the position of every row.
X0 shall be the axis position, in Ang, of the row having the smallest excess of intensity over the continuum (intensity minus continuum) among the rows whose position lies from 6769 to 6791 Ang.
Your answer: 6782.5 Ang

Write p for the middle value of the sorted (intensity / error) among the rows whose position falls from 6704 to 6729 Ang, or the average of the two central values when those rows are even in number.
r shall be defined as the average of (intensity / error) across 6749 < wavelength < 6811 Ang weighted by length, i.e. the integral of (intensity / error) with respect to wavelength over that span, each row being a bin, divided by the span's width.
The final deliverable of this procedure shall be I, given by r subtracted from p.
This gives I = -1.4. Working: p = 22.8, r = 24.2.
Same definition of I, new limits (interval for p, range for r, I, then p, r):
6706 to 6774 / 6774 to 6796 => -0.7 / 23.3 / 24.0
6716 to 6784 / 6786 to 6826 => -0.3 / 23.3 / 23.6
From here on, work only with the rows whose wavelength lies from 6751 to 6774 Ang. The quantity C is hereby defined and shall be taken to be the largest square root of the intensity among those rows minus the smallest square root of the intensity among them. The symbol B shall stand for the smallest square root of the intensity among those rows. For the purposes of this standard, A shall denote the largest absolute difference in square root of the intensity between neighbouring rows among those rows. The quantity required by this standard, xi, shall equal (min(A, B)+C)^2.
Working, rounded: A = 0.219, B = 3.270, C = 0.22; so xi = 0.20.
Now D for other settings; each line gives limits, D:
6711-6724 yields 11.29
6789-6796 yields 11.35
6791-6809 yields 11.18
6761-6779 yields 12.21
